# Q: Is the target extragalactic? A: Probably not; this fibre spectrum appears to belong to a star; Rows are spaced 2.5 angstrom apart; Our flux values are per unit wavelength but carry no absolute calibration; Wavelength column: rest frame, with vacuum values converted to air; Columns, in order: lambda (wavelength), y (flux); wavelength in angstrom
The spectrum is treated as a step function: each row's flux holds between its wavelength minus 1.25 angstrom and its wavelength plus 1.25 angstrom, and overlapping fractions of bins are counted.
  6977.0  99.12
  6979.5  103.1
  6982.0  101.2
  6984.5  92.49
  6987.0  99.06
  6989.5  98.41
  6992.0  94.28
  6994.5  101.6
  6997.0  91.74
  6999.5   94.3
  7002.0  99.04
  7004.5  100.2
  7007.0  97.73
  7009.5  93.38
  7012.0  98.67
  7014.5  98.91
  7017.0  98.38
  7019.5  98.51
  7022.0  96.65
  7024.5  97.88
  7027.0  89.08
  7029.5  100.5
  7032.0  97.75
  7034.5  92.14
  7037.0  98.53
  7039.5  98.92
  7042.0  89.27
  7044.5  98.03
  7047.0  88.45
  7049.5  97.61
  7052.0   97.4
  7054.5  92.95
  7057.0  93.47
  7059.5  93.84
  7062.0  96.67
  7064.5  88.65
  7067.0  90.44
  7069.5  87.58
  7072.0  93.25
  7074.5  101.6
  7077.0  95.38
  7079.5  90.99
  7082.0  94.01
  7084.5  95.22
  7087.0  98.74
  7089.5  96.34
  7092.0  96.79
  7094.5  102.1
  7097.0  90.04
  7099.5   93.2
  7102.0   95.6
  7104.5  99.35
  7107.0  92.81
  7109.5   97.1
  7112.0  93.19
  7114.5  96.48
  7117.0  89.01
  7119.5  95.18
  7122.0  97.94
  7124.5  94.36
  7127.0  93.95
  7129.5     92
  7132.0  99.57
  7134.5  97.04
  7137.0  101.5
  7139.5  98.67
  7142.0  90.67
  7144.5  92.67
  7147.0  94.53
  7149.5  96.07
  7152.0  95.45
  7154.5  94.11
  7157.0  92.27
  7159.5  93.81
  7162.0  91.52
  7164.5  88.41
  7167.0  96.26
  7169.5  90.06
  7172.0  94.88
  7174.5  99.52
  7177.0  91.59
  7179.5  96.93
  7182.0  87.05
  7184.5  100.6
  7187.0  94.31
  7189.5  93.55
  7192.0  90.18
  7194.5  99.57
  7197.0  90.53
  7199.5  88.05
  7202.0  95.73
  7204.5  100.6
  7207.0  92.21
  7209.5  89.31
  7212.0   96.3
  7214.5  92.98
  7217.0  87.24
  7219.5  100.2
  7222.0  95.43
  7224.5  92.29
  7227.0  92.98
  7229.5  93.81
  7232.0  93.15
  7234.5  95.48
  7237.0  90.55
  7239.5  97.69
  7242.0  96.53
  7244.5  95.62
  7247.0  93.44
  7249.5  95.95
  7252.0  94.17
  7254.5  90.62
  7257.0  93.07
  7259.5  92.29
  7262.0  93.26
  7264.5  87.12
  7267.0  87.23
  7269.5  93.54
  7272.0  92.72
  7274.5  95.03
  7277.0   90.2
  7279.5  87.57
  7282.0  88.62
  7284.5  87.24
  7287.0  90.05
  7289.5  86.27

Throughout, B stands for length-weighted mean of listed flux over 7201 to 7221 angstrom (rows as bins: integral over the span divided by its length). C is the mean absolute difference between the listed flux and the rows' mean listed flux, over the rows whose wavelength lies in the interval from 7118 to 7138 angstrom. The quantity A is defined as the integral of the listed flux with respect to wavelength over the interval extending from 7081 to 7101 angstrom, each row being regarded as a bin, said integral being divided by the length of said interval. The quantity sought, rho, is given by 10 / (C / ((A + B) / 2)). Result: 370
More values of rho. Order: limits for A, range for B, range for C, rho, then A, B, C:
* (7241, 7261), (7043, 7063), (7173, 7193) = 260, 93.9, 94.7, 3.6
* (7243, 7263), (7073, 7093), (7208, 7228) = 319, 93.6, 96.1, 3.0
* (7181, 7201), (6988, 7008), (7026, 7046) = 236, 93.1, 97.2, 4.0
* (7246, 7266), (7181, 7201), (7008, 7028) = 357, 92.4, 93.1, 2.6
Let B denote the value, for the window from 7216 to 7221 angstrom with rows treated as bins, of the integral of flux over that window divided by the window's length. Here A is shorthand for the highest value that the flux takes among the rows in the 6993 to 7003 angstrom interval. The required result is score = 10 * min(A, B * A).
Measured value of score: 1016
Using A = 101.6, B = 94.1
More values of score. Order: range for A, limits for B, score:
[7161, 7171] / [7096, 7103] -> 963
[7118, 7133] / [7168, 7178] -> 996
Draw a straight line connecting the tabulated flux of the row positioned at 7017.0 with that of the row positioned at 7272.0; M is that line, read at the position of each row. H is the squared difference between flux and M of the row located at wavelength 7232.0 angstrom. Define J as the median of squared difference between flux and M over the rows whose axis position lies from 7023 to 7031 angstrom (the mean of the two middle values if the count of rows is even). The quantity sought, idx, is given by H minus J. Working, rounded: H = 0.2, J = 6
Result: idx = -6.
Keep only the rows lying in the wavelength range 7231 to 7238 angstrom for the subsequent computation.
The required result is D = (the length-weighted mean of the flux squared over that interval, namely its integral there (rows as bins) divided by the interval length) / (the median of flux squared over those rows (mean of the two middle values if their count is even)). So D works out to 1.00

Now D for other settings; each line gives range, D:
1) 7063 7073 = 1.01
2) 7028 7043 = 0.96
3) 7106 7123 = 0.99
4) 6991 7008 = 0.99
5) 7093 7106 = 1.01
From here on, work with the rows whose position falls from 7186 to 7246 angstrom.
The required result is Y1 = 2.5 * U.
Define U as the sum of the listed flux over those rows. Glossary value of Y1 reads 5636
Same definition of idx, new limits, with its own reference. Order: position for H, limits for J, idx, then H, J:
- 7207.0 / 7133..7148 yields -5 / 3.8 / 9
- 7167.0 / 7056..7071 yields -30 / 1.5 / 31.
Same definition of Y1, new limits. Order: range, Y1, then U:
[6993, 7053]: 5787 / 2315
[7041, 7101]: 5655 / 2262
